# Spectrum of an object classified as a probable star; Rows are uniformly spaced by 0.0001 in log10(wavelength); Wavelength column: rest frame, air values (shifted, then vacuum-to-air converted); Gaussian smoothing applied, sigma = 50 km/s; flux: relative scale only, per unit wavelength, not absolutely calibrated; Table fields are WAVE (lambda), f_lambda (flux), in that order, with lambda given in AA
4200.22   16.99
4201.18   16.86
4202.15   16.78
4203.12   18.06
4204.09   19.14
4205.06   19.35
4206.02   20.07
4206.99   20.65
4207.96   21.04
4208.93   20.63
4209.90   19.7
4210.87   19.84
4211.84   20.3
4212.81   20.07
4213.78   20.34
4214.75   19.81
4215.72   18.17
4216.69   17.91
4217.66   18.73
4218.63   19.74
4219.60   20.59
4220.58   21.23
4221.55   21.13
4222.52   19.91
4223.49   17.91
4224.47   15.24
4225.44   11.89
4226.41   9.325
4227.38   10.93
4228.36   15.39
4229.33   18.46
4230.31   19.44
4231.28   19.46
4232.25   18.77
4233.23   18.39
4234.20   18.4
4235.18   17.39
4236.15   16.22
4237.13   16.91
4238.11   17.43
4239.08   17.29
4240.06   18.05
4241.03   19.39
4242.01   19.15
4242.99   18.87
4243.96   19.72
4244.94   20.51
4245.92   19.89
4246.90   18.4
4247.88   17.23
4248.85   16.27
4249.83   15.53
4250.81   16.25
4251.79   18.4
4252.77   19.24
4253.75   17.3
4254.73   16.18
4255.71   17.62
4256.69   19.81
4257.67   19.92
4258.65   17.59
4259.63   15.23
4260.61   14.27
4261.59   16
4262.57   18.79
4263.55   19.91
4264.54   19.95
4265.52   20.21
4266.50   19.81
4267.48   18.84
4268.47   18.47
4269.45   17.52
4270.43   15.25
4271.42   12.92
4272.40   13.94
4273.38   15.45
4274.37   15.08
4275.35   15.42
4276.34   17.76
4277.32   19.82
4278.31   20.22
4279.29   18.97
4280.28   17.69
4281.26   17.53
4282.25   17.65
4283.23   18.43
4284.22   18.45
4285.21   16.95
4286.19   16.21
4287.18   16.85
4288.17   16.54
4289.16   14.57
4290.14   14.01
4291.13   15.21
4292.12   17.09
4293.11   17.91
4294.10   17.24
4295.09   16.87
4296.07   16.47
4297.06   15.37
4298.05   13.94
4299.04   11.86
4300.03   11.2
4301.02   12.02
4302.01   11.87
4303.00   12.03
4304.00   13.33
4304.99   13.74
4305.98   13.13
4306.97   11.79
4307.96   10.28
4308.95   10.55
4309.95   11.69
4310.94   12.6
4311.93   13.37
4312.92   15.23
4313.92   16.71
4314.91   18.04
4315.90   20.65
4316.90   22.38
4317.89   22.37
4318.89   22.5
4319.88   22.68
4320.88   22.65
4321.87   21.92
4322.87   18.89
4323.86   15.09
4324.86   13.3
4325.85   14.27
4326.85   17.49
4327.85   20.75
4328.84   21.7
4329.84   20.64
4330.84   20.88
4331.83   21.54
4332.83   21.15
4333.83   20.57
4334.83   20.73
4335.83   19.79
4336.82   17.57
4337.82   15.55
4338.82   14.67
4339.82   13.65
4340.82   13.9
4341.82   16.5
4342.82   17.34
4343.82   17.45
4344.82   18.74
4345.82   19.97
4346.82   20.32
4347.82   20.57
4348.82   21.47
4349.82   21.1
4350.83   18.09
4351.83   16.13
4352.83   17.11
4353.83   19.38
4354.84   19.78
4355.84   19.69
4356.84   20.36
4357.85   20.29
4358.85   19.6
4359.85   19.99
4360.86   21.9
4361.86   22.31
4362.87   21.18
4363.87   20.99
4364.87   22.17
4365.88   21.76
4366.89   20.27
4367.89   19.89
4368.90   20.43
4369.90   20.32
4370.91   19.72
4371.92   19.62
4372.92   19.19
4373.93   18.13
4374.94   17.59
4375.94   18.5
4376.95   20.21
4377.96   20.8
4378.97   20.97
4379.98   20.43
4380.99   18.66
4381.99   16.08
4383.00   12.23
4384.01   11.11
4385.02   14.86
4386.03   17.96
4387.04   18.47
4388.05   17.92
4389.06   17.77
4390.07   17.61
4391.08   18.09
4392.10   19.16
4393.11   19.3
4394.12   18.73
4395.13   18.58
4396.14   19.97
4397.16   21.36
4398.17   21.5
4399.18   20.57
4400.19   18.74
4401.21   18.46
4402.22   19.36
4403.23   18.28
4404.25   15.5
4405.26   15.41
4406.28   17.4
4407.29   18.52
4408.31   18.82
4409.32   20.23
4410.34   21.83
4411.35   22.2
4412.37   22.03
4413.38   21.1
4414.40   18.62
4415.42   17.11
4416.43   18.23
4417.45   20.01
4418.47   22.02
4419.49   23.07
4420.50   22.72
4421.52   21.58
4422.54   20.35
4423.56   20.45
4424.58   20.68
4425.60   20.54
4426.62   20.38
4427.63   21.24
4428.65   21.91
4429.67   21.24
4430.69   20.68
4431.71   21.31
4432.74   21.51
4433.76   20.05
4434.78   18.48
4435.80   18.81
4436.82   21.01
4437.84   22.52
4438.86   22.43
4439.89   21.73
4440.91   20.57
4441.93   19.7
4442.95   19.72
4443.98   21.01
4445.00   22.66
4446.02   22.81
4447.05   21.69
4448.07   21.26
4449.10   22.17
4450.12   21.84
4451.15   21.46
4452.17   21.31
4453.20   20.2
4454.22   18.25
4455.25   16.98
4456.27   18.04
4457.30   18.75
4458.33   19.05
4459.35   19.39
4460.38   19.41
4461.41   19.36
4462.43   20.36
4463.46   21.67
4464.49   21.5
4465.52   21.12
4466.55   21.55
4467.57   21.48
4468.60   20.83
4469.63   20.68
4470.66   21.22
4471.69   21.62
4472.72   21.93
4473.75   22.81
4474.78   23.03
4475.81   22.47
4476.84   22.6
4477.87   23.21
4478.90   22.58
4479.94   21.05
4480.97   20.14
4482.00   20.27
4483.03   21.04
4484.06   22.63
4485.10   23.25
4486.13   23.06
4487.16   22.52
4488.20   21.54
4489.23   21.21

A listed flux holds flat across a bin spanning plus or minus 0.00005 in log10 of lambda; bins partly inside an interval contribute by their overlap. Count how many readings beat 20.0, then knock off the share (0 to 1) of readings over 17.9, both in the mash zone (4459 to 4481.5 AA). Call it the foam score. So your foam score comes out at 18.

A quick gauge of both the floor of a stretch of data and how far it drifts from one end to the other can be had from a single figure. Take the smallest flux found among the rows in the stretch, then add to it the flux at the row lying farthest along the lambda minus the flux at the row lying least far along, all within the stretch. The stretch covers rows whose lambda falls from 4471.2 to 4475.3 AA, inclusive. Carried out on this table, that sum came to 23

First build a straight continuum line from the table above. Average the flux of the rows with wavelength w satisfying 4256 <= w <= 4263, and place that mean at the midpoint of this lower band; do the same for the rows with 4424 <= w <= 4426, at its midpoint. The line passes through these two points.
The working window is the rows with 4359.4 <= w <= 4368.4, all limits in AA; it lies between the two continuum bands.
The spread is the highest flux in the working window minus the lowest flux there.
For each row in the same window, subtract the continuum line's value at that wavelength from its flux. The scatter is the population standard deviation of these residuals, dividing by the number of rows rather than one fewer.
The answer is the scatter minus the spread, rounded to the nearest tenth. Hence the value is -1.5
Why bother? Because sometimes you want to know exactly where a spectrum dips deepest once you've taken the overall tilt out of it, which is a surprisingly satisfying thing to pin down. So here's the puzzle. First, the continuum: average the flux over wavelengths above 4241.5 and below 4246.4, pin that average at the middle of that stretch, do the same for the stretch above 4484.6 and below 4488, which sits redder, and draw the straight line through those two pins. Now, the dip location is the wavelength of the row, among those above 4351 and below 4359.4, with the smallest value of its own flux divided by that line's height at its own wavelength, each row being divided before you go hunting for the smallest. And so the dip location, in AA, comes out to 4351.83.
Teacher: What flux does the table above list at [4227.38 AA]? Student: 10.93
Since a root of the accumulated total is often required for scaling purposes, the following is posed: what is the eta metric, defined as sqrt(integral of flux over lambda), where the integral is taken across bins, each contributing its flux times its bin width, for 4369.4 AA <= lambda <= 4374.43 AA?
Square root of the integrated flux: 9.9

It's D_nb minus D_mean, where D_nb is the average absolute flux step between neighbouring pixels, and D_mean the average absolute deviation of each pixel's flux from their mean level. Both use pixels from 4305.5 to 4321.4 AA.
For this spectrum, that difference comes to -3.3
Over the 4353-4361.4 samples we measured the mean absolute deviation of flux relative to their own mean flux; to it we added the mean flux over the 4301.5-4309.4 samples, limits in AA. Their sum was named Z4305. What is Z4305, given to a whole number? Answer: 13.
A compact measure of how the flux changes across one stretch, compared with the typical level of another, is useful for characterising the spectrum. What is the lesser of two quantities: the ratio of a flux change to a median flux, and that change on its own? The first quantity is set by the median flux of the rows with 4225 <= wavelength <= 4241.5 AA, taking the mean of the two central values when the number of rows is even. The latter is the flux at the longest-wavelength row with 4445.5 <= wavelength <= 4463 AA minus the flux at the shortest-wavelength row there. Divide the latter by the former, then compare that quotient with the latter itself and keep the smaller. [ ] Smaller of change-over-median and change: -2.45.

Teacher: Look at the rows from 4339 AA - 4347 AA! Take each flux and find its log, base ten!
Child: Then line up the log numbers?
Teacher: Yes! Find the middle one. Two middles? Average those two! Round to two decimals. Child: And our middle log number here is 1.24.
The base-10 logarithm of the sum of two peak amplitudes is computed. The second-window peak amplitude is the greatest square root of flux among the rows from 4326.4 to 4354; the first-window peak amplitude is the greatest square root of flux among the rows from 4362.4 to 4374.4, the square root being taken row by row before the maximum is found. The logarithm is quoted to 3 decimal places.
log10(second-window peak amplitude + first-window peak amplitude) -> 0.972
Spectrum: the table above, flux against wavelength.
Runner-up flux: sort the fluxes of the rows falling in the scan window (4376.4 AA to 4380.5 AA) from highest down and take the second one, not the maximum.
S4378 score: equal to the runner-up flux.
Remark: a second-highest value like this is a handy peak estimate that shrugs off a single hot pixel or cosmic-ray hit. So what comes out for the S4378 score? 20.8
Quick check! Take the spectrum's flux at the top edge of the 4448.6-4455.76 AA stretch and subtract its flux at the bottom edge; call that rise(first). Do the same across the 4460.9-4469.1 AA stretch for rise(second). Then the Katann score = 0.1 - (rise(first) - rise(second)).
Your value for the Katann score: 6.8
